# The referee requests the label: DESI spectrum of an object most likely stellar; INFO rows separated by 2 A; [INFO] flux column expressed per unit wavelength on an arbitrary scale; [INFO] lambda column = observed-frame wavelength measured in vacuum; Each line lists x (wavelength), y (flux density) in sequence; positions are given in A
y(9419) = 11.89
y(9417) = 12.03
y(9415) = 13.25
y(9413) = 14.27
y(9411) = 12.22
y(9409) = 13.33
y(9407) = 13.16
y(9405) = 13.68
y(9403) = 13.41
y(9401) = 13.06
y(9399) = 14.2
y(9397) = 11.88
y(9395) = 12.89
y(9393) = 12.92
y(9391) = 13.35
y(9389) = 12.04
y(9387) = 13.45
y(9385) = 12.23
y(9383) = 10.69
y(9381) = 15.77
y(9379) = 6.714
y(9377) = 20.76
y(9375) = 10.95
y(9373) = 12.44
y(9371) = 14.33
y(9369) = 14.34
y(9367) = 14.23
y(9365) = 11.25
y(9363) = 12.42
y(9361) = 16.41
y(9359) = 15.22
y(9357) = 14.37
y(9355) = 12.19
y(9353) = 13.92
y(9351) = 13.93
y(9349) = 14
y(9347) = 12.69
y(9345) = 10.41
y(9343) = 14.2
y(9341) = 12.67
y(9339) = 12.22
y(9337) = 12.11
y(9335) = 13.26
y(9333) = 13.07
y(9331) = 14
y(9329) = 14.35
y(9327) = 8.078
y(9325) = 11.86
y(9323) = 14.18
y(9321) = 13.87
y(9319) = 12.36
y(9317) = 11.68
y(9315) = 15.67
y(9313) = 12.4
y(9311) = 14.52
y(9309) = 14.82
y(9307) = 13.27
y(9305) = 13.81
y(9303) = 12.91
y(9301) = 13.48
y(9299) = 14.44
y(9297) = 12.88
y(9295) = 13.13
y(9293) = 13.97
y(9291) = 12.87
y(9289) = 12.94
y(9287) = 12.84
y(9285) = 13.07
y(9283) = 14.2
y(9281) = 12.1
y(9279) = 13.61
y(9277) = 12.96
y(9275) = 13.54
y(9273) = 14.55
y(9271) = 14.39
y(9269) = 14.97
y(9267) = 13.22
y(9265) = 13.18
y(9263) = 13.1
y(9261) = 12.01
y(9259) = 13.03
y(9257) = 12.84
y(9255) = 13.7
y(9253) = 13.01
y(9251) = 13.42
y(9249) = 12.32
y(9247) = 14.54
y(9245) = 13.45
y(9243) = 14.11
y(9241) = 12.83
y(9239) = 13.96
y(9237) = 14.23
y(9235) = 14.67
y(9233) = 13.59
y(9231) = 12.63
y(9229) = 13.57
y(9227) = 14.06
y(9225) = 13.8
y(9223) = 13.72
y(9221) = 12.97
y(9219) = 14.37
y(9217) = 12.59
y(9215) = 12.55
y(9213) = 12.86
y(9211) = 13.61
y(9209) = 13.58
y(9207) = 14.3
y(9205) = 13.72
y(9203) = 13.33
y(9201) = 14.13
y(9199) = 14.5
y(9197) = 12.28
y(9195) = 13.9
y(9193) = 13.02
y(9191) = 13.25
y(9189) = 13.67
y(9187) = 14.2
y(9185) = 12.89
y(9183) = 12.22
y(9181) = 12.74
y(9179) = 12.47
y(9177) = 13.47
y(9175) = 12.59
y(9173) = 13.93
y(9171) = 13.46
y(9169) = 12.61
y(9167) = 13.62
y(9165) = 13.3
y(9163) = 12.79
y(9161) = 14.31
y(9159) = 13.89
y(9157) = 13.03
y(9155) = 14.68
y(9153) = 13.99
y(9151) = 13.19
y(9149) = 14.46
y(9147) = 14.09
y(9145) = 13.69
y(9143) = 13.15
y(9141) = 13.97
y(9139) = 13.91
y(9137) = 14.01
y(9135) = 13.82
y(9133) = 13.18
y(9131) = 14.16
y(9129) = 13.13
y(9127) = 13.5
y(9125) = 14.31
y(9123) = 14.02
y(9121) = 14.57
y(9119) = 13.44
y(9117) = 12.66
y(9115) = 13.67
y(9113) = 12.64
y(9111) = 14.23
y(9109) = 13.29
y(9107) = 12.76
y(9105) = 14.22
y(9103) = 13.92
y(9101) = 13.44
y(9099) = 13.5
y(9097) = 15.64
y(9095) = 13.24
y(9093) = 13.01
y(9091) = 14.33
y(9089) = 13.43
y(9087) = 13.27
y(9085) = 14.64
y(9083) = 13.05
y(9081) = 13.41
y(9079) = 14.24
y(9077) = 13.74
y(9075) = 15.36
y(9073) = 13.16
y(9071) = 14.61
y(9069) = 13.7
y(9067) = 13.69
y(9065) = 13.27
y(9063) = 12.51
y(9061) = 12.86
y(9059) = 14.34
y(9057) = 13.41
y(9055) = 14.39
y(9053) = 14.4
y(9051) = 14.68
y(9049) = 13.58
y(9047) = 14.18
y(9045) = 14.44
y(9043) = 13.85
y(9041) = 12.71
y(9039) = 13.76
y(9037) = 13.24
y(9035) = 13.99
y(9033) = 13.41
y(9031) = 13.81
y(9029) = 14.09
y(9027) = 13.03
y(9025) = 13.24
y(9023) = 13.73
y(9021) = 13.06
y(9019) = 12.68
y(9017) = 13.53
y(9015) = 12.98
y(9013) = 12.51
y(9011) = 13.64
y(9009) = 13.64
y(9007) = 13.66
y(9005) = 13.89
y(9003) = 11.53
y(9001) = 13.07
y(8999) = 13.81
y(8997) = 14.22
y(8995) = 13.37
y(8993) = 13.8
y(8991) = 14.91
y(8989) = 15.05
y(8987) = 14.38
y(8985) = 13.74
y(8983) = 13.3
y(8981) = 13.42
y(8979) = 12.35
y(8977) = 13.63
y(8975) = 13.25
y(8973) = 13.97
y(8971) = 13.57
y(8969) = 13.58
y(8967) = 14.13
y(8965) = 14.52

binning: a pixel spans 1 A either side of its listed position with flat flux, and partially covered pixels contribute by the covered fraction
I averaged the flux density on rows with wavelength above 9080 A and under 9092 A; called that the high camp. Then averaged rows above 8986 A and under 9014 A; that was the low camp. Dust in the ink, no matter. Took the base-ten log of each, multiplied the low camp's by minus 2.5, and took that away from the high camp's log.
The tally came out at 3.976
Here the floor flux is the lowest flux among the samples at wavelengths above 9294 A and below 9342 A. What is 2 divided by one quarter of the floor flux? 0.990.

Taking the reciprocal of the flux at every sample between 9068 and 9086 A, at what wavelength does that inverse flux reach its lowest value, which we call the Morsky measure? 9075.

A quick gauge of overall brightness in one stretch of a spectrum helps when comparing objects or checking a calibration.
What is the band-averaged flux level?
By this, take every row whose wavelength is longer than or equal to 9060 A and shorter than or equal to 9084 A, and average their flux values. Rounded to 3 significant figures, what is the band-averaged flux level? 13.6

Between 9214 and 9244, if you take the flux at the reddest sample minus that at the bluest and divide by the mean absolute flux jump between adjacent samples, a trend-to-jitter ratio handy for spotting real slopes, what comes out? 2.0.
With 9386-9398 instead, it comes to -1.9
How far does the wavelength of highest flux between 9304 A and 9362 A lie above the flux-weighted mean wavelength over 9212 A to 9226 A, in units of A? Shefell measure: 141.9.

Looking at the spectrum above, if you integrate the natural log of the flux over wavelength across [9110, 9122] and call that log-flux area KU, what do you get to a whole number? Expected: 31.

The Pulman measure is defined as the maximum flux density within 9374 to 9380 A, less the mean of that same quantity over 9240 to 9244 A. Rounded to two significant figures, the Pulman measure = 7.3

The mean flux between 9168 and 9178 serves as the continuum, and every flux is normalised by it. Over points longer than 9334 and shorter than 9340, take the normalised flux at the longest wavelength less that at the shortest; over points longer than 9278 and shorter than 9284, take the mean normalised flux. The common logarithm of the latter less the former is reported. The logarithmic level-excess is 0.036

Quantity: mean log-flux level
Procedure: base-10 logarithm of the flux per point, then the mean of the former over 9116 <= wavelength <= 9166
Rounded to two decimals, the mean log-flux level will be 1.14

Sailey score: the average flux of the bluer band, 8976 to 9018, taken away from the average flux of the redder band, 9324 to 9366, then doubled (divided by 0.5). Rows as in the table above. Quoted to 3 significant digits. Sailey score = -1.12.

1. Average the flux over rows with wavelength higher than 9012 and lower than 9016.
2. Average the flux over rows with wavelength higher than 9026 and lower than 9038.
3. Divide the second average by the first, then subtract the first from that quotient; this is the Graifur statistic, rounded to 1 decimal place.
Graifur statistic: -11.7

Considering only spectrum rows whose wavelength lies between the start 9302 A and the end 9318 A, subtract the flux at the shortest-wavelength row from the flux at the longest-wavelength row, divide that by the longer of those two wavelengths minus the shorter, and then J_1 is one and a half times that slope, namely -0.13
